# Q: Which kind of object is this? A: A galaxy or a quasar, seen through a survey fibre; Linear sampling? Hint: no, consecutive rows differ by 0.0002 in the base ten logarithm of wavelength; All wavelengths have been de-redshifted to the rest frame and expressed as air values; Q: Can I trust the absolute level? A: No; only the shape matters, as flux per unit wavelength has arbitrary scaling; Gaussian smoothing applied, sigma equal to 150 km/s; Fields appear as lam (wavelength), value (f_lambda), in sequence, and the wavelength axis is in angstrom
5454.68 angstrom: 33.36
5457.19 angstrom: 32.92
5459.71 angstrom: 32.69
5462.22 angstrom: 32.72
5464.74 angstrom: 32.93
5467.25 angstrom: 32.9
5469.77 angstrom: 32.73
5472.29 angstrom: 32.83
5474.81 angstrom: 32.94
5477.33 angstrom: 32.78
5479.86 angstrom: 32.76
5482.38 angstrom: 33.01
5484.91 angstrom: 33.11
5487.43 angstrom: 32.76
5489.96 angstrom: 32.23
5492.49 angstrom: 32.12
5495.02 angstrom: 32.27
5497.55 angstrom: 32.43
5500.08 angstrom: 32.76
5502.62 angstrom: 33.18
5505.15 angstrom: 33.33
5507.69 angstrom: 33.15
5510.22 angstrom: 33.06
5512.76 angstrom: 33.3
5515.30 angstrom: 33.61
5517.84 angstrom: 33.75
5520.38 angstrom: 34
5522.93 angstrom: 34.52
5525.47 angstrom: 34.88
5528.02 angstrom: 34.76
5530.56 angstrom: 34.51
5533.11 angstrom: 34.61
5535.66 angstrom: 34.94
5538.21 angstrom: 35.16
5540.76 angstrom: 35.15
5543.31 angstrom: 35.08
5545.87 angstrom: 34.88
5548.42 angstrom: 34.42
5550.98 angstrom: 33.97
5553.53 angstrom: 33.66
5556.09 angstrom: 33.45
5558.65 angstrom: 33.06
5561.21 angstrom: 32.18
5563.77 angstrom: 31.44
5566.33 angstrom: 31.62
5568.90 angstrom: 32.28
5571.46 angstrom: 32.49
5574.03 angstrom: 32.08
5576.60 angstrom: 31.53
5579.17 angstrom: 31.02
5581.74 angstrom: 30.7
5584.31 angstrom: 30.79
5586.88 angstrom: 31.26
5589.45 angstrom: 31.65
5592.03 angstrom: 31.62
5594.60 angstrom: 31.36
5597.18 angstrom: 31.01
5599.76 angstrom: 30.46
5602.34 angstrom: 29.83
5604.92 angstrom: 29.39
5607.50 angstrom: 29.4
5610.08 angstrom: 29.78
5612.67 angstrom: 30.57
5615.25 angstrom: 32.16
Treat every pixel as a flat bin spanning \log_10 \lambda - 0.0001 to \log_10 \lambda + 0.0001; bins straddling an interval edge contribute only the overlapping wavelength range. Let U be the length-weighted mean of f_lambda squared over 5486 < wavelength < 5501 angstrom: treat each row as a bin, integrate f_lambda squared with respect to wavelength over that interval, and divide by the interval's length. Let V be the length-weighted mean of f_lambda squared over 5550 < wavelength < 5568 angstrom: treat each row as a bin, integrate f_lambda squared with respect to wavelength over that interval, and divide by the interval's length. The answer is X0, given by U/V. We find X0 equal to 0.98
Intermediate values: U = 1052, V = 1073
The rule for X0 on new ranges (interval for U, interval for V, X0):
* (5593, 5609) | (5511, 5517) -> 0.82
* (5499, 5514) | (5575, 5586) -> 1.14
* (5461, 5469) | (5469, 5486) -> 1.00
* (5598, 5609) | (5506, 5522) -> 0.79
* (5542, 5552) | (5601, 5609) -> 1.37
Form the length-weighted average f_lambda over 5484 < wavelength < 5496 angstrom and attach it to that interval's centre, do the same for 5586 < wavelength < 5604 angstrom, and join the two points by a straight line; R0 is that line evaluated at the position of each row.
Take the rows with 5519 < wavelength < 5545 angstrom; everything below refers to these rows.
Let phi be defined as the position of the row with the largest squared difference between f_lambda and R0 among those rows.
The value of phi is 5540.76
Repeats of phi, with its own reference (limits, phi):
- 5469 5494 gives 5484.91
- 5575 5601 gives 5592.03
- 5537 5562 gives 5540.76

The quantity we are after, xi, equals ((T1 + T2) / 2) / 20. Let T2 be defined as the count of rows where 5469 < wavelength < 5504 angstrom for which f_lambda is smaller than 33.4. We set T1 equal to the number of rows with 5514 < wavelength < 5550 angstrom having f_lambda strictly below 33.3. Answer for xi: 0.35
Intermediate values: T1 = 0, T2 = 14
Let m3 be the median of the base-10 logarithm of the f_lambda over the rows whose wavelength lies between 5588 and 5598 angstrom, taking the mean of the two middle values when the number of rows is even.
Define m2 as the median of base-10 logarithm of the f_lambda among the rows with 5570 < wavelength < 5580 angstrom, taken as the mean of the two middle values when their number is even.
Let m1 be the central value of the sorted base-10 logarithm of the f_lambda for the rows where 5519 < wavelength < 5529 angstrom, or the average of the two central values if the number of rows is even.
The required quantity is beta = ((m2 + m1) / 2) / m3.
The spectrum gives 1.02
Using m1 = 1.54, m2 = 1.50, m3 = 1.50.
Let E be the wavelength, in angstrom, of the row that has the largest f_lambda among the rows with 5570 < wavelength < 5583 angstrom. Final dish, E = 5571.46 angstrom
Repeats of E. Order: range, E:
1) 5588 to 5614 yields 5589.45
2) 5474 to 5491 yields 5484.91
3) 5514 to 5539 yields 5538.21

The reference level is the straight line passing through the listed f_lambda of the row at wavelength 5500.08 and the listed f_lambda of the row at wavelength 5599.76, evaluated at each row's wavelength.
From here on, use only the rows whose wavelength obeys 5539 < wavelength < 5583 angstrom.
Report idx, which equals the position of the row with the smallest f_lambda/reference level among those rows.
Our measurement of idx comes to 5581.74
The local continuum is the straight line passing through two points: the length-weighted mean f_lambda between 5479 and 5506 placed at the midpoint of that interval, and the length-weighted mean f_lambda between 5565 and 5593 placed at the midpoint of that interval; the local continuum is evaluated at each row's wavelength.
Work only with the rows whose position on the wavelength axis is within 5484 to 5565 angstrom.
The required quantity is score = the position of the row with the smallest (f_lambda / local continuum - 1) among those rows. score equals 5492.49 angstrom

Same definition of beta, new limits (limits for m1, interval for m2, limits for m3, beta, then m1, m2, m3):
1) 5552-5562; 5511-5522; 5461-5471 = 1.01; 1.52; 1.53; 1.52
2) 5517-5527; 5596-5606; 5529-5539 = 0.98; 1.53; 1.48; 1.54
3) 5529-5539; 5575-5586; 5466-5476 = 1.00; 1.54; 1.49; 1.52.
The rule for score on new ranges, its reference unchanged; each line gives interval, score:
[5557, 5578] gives 5563.77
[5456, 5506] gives 5492.49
